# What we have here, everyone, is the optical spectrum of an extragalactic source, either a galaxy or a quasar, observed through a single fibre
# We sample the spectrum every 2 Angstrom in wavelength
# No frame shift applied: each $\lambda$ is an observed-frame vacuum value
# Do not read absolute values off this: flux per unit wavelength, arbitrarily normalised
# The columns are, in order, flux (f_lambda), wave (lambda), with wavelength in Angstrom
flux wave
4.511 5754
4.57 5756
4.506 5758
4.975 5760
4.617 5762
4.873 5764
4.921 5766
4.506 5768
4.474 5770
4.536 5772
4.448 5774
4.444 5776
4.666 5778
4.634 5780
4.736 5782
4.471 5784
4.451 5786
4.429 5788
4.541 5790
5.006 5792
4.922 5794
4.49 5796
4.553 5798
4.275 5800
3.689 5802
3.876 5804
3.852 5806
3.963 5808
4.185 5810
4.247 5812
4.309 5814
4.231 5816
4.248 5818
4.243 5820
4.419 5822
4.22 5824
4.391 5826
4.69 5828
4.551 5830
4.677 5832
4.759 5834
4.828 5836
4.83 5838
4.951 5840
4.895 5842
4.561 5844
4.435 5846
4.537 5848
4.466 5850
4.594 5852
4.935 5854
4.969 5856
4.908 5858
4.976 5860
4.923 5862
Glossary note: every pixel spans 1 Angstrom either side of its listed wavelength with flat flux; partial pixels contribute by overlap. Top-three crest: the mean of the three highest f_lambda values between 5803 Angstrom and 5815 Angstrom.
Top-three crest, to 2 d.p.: 4.25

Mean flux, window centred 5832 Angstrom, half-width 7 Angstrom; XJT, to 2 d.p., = 4.68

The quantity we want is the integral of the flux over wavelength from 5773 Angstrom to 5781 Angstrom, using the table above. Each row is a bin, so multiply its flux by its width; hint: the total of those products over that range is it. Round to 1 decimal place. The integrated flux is 36.4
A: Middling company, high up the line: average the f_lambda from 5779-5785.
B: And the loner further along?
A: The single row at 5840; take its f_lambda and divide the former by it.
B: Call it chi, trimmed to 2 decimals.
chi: 0.93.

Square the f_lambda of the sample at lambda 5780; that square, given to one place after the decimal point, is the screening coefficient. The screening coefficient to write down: 21.5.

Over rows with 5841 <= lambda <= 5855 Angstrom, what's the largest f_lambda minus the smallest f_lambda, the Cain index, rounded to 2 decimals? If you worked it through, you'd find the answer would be 0.50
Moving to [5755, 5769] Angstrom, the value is 0.47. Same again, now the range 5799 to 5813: 0.59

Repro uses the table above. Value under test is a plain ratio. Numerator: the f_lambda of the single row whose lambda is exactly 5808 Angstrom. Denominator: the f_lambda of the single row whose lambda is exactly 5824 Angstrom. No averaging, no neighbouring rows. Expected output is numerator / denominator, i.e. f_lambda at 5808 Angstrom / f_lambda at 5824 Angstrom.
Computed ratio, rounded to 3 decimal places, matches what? 0.939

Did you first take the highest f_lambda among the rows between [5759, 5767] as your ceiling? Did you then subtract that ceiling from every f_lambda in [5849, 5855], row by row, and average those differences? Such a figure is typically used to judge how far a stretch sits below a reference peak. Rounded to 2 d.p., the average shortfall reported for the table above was -0.31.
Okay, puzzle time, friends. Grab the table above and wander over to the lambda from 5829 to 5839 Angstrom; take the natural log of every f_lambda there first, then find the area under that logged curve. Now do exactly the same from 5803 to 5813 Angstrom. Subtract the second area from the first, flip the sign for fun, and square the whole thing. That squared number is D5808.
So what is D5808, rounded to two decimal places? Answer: 2.62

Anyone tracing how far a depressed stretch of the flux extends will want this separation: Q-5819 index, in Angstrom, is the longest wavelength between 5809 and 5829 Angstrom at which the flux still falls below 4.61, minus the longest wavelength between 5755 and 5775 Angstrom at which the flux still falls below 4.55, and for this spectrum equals 52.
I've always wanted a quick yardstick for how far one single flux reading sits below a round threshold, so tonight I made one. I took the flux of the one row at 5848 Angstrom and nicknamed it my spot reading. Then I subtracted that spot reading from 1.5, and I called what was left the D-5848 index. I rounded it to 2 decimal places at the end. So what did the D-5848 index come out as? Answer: -3.04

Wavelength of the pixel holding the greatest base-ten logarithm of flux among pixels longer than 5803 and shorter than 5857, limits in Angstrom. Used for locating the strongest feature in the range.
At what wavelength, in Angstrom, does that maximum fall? 5856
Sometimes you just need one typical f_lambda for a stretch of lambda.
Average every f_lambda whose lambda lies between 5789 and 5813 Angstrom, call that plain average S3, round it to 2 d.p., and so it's 4.30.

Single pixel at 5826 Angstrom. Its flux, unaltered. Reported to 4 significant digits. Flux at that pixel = 4.391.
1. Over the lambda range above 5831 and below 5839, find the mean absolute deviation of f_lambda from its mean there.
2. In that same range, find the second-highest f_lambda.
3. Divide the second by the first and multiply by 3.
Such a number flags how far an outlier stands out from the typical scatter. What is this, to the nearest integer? 261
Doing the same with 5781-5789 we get 125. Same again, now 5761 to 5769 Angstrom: 87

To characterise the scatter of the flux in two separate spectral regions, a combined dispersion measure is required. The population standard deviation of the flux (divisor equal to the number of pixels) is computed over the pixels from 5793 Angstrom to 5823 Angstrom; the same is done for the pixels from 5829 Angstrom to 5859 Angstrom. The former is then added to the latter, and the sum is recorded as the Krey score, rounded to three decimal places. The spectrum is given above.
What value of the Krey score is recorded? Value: 0.481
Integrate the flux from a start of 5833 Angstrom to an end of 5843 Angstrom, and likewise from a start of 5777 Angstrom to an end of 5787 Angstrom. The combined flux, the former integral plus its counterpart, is 94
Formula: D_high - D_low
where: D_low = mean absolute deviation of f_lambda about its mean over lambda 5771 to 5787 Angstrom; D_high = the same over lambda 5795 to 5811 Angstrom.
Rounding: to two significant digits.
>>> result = 0.17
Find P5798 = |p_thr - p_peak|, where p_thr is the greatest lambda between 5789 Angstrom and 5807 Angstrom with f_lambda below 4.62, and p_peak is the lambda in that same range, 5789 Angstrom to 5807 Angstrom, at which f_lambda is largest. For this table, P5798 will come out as 14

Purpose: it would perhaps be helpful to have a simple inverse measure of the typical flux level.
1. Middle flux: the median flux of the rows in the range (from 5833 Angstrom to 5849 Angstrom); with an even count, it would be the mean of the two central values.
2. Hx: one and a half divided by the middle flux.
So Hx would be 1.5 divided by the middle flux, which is 0.313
